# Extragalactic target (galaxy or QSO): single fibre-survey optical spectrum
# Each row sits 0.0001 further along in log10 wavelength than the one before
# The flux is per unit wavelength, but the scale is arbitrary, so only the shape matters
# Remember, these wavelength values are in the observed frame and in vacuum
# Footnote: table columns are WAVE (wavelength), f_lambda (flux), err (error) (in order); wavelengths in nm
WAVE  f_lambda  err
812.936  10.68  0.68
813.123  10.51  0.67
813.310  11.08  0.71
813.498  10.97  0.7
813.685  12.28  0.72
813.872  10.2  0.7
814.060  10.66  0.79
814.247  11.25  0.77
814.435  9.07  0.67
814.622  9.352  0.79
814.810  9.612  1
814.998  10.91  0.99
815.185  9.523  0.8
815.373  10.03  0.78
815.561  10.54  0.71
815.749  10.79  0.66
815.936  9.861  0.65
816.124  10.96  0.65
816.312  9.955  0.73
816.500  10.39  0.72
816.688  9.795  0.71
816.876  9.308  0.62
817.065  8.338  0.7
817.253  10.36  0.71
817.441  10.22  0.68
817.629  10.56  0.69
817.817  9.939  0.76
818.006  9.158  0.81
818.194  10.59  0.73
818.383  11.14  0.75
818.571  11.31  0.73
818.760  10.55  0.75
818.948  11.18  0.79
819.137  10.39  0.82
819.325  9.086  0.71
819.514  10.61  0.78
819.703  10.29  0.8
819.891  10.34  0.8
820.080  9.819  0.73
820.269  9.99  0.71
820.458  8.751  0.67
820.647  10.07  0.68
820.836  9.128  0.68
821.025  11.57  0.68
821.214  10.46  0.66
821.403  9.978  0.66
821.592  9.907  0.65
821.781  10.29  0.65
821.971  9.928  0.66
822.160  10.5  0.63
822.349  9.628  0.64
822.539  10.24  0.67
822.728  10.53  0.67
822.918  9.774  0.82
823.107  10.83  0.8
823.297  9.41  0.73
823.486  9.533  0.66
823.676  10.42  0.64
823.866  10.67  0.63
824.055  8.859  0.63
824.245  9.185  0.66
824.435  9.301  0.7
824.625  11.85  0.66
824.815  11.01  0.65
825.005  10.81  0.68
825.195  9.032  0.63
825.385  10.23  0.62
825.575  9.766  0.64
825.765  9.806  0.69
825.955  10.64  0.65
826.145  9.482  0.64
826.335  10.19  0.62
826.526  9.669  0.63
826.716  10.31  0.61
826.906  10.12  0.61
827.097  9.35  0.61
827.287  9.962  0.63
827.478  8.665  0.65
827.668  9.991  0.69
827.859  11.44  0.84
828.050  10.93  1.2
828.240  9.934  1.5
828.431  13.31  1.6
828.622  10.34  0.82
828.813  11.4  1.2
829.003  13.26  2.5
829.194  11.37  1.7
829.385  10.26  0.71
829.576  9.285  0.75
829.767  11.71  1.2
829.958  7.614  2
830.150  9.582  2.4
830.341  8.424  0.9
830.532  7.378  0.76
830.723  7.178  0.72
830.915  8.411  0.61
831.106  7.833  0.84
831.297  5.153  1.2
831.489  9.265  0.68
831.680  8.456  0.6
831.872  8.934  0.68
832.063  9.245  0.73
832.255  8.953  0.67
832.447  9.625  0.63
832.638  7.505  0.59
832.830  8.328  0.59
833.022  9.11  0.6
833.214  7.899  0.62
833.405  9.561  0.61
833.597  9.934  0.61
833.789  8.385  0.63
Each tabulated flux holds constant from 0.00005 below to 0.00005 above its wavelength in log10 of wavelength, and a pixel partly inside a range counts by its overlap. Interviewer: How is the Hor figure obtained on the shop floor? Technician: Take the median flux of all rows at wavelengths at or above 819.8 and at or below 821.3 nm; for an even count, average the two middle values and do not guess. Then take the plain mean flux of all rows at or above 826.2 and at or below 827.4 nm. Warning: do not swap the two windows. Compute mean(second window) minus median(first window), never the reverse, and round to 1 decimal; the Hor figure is -0.1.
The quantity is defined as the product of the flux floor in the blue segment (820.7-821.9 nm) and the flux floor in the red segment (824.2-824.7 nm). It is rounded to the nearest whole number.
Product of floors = 84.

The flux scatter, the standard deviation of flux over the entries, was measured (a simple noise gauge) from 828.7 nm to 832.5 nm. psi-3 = 1.8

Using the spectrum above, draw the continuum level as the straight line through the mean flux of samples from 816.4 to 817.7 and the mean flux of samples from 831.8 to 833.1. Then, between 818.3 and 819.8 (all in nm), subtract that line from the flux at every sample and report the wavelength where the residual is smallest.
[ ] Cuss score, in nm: 819.325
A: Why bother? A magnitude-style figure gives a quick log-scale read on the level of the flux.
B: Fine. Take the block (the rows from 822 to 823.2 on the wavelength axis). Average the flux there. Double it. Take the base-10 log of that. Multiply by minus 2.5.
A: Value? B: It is -3.28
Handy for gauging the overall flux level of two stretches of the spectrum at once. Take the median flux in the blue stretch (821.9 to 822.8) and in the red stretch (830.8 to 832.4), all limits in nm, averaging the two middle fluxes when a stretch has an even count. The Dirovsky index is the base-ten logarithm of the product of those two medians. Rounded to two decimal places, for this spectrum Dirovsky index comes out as 1.95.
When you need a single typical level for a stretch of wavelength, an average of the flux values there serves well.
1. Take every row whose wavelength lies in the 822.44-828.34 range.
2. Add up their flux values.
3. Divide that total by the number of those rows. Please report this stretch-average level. 10.1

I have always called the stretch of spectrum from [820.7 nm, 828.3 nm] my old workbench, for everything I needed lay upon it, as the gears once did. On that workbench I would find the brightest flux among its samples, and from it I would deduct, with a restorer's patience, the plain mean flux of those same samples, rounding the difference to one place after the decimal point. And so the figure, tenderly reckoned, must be 1.8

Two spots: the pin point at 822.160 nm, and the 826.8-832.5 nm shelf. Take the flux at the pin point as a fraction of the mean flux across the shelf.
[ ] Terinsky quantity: 1.10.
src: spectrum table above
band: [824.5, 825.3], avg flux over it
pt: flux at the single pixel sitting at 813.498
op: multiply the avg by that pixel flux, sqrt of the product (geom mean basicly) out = 10.8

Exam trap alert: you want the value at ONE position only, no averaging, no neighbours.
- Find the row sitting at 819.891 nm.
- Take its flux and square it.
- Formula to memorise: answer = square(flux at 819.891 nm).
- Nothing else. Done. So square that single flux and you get 107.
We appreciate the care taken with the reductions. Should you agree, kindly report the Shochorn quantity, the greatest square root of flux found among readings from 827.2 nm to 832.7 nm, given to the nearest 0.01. 3.65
